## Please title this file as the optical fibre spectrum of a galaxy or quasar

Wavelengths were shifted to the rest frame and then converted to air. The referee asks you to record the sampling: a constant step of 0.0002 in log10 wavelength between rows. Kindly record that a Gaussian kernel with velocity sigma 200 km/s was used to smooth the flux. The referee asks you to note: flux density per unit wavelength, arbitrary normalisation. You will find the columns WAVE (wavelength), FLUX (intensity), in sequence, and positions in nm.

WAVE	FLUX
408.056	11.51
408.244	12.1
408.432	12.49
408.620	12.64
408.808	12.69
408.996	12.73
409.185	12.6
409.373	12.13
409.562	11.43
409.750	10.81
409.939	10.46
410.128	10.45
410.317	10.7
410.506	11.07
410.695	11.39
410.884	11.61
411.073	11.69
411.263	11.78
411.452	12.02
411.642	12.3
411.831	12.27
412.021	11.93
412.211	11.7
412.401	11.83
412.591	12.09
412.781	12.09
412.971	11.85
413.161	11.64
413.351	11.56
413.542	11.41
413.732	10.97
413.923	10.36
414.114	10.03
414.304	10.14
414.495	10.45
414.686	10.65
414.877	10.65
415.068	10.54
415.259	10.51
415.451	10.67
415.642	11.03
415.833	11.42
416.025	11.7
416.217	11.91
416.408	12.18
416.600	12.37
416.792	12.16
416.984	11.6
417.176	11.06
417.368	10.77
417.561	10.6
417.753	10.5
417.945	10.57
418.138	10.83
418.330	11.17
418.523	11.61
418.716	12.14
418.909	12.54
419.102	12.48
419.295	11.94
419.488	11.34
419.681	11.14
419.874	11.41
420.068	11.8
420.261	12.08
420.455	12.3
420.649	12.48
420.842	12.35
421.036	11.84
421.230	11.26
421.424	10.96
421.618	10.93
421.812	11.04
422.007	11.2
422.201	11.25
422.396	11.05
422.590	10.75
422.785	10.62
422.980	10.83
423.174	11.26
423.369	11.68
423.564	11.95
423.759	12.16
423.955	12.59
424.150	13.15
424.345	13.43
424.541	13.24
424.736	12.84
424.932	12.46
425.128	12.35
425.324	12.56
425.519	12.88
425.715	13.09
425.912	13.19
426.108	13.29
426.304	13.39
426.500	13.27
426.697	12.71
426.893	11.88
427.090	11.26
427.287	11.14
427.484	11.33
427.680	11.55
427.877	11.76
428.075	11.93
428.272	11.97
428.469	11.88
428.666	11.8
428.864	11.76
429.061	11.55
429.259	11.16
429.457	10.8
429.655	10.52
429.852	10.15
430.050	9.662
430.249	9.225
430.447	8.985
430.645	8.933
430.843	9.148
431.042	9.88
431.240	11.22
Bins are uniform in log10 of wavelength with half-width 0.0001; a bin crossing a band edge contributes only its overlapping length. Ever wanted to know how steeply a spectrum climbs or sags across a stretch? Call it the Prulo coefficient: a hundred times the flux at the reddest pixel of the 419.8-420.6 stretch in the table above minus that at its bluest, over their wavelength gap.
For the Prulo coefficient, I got 153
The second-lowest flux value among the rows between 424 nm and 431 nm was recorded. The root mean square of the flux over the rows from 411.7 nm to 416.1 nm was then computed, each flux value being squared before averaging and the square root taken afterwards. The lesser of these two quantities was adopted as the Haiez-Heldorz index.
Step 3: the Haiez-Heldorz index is 9.0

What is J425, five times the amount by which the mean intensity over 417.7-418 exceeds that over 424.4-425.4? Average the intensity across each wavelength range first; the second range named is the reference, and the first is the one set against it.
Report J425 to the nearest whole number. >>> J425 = -11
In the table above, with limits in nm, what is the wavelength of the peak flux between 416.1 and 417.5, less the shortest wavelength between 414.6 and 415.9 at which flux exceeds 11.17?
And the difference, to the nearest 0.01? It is 0.77 nm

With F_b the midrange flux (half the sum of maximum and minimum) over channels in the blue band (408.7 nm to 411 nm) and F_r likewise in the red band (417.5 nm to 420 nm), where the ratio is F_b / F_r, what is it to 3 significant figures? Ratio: 1.01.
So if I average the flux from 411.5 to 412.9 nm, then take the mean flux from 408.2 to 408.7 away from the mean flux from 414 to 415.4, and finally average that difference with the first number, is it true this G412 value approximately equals 5.0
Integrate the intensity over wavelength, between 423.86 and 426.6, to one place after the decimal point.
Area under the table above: 35.6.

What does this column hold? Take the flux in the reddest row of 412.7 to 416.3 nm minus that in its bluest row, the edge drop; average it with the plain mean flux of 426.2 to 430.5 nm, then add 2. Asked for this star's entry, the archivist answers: 7.6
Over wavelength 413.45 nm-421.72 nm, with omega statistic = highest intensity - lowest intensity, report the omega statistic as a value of 2.5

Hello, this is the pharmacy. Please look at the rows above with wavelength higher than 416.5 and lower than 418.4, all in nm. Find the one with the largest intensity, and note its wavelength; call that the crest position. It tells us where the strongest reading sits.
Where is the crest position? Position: 416.600 nm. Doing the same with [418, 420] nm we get 418.909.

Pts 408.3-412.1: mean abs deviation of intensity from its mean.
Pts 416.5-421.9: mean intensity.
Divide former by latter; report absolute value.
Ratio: 0.054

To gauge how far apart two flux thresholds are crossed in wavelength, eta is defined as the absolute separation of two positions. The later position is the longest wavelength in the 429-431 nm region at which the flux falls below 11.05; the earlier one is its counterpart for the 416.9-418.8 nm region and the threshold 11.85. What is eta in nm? 12.32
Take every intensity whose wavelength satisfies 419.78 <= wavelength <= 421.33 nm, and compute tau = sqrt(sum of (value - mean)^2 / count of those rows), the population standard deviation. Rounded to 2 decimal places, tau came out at 0.42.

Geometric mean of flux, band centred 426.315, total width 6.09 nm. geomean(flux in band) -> 12.3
